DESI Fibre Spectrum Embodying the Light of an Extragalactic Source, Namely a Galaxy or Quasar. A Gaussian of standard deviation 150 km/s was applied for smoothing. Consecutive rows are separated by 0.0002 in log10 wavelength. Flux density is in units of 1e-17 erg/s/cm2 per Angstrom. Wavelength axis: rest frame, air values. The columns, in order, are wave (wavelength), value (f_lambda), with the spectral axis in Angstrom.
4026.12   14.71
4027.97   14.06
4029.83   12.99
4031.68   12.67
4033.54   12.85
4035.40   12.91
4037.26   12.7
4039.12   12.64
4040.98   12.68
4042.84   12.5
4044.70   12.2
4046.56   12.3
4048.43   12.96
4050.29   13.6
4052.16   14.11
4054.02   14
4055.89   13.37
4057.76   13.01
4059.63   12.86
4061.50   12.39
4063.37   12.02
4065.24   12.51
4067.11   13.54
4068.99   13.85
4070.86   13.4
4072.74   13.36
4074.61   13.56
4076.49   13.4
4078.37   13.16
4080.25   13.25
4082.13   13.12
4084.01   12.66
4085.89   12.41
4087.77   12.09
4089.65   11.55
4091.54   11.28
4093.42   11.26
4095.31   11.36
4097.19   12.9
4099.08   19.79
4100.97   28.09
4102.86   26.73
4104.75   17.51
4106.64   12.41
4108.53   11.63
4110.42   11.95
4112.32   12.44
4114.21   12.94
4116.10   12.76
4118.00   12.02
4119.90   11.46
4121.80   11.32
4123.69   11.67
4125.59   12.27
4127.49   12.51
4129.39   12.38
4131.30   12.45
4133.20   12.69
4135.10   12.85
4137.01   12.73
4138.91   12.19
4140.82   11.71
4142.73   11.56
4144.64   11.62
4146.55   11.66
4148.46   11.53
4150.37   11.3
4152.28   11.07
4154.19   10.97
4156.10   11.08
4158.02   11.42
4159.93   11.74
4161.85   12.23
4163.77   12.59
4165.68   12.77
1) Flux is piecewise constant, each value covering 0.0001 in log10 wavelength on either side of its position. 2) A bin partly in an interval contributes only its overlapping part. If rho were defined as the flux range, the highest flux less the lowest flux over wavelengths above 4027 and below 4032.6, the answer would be 1.4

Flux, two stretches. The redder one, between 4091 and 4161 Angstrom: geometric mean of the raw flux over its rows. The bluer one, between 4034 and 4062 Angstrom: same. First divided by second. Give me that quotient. 0.99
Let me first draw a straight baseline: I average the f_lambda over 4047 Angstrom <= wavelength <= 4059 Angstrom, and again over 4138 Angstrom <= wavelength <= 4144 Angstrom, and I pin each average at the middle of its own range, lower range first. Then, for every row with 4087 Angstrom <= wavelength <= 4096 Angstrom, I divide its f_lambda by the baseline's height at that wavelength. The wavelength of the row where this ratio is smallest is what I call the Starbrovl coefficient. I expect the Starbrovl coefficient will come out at 4091.54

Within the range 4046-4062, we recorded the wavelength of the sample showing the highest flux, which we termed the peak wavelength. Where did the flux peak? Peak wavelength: 4052.16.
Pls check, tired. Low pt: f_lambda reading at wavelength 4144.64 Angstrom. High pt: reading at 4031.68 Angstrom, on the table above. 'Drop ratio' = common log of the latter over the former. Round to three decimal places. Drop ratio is 0.038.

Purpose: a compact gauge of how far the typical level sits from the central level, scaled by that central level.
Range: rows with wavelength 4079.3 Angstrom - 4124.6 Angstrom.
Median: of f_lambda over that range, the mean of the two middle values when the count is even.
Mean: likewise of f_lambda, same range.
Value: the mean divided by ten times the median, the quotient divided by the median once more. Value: 0.0091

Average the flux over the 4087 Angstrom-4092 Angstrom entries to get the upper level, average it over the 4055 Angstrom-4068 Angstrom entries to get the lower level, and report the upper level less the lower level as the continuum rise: -1.2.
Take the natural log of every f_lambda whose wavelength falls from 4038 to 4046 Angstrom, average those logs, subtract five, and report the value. -2.47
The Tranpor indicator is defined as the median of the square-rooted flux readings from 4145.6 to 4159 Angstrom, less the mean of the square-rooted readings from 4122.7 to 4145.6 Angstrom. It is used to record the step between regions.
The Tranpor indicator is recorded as -0.133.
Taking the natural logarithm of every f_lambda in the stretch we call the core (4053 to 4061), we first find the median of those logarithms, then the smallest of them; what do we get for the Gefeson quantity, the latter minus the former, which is -0.025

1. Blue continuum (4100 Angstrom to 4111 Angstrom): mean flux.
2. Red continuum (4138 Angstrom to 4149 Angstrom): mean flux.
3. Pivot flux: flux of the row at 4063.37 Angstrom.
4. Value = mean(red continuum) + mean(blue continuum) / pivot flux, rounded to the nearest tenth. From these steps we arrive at 13.2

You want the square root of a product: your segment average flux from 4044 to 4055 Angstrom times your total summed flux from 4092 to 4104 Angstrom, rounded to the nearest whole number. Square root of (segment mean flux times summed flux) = 38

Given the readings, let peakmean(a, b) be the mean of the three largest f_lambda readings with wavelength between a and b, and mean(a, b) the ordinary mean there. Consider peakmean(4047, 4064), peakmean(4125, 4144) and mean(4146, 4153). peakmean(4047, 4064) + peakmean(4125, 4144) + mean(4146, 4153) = 38.0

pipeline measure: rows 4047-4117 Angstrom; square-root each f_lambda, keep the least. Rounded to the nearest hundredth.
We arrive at 3.36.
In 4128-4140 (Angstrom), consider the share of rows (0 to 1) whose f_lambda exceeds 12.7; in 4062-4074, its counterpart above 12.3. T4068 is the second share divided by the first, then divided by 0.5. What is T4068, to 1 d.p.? 5.0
